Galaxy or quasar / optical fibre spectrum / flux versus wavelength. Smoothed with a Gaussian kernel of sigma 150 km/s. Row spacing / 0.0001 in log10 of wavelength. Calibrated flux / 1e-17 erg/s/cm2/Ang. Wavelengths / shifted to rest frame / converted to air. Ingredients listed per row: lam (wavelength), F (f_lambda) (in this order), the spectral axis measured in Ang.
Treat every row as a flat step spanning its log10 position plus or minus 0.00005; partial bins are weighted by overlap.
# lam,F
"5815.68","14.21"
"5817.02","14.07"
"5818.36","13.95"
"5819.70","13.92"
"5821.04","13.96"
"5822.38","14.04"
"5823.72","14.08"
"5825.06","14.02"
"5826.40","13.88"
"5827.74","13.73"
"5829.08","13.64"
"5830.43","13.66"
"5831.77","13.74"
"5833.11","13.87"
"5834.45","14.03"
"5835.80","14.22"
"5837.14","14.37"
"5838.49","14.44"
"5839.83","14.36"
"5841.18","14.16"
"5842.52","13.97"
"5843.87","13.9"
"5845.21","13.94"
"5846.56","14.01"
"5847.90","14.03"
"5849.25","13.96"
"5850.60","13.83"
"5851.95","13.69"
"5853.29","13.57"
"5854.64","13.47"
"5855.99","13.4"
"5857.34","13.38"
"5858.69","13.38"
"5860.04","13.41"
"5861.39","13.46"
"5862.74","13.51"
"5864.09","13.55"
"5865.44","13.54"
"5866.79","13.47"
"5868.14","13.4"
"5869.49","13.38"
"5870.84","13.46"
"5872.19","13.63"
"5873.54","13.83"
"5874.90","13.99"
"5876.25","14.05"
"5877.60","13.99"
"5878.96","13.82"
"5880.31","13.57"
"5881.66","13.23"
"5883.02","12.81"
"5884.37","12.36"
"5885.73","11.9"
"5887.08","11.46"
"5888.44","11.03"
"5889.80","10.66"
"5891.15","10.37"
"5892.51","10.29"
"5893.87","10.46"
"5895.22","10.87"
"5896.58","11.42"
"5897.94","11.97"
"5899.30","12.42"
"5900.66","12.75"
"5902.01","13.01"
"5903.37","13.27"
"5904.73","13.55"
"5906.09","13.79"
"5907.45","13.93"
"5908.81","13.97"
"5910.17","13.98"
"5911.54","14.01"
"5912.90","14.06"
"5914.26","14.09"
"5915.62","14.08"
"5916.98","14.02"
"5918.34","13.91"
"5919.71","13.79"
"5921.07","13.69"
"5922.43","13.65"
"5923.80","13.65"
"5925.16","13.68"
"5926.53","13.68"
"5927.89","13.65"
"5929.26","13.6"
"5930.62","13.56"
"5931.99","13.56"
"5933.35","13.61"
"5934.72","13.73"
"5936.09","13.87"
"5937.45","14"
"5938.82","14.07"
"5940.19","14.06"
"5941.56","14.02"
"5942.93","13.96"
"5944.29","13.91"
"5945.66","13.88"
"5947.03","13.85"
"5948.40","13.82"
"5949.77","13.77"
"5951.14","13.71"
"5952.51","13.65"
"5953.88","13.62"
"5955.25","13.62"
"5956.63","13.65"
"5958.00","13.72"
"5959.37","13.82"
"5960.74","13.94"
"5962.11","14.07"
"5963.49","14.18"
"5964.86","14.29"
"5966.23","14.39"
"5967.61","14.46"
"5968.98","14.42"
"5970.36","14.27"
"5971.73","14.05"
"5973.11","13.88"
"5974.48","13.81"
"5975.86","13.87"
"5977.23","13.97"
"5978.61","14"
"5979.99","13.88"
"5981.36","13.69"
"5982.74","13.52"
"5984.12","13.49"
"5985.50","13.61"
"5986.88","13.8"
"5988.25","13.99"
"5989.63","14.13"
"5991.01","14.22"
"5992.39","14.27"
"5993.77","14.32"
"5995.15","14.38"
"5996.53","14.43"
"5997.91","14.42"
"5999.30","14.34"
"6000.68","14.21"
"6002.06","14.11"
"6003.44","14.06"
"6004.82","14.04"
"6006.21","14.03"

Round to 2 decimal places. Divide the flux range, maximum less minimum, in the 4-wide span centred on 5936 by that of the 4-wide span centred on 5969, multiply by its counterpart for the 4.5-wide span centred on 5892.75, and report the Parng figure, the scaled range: 0.24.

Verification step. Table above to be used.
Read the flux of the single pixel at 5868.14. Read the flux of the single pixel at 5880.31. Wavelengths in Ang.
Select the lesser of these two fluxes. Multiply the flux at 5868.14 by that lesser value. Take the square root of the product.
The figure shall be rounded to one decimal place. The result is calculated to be 13.4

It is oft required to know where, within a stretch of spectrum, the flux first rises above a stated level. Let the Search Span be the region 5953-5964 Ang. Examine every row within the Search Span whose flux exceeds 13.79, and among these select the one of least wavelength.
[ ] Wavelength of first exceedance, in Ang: 5959.37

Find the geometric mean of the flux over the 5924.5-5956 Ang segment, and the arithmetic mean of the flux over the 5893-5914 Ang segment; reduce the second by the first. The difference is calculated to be -0.88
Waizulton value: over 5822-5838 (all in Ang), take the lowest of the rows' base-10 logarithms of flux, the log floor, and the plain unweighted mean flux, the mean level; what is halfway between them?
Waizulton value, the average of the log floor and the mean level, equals 7.54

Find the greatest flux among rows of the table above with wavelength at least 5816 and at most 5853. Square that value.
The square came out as 209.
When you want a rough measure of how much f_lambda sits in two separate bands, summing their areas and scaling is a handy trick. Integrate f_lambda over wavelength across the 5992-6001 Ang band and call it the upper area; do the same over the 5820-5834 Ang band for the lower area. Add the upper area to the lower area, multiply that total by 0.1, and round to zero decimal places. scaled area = 32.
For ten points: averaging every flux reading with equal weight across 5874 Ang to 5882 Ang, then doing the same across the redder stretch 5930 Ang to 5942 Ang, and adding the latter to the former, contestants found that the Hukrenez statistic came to 27.6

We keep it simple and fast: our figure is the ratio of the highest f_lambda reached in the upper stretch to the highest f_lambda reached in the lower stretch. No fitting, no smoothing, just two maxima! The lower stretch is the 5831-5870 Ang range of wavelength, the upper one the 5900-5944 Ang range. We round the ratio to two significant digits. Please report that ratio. 0.98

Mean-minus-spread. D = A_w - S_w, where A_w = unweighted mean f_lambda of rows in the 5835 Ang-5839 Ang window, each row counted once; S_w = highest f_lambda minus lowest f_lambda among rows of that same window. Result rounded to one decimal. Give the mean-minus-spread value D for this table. 14.1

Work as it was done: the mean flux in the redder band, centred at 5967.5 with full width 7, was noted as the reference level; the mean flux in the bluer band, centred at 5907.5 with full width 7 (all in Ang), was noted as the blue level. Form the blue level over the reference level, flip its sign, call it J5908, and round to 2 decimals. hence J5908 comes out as -0.96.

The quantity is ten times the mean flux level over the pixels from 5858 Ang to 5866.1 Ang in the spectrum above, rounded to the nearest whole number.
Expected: 135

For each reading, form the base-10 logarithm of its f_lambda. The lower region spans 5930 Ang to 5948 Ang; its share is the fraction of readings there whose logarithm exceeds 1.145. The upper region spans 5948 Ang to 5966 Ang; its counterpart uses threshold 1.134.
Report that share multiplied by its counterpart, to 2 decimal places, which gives 0.31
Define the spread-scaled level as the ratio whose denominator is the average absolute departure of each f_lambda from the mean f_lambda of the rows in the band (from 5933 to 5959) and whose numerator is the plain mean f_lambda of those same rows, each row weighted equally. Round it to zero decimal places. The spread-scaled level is 103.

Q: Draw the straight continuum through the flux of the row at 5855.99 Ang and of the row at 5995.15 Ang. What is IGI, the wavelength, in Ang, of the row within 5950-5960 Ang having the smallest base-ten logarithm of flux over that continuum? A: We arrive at 5955.25 Ang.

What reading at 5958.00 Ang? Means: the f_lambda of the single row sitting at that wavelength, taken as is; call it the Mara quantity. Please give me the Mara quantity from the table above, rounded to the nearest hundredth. 13.72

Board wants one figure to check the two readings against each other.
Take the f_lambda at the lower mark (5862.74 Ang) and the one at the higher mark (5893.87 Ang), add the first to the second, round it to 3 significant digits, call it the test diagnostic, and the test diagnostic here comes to 24.0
